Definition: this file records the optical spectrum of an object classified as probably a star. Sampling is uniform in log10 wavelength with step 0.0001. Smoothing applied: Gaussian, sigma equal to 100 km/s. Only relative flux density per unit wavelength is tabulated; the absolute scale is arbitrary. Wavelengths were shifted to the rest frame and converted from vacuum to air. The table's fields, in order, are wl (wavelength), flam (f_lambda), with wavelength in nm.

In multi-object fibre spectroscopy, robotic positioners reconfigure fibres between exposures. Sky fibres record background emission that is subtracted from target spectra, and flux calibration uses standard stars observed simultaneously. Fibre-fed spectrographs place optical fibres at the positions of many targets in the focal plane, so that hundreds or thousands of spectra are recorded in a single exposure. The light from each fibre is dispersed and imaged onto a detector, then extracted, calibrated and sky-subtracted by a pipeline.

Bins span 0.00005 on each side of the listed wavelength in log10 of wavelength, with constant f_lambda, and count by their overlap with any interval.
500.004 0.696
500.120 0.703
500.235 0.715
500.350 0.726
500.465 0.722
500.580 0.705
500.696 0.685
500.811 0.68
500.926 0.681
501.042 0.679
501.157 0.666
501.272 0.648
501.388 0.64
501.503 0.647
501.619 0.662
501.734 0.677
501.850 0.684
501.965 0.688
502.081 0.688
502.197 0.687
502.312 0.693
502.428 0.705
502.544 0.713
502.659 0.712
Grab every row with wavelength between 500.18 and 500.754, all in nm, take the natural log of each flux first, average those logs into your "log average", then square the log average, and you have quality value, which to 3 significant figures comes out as 0.117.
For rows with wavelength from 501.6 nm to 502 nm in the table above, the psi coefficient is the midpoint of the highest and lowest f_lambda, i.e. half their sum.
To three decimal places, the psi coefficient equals 0.675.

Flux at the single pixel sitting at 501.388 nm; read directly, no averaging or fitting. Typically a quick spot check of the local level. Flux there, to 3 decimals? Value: 0.640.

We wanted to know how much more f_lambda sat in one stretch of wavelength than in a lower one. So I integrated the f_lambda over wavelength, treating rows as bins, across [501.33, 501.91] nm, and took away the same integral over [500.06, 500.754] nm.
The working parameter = -0.11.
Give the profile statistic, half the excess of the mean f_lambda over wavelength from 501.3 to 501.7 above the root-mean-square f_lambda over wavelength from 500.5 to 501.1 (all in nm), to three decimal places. -0.018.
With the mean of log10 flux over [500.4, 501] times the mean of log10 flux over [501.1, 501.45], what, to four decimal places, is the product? 0.0295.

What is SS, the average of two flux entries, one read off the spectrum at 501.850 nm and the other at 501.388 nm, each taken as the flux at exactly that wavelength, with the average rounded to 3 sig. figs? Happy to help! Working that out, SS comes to 0.662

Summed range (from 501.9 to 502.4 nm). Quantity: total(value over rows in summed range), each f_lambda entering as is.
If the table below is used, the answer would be 2.8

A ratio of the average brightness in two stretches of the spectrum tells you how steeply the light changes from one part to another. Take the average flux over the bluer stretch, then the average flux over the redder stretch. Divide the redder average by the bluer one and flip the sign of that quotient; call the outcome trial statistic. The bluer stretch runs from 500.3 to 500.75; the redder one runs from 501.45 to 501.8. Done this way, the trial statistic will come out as -0.93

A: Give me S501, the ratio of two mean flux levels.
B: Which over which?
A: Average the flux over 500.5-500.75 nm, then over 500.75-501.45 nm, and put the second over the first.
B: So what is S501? 0.96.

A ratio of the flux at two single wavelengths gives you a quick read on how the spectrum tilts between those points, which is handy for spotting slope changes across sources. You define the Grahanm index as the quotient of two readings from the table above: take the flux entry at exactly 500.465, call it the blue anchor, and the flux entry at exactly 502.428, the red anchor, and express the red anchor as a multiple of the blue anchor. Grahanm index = 0.98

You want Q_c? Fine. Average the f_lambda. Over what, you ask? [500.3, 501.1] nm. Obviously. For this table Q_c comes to 0.697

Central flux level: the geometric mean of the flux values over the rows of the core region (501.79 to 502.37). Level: 0.69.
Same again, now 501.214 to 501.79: 0.65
